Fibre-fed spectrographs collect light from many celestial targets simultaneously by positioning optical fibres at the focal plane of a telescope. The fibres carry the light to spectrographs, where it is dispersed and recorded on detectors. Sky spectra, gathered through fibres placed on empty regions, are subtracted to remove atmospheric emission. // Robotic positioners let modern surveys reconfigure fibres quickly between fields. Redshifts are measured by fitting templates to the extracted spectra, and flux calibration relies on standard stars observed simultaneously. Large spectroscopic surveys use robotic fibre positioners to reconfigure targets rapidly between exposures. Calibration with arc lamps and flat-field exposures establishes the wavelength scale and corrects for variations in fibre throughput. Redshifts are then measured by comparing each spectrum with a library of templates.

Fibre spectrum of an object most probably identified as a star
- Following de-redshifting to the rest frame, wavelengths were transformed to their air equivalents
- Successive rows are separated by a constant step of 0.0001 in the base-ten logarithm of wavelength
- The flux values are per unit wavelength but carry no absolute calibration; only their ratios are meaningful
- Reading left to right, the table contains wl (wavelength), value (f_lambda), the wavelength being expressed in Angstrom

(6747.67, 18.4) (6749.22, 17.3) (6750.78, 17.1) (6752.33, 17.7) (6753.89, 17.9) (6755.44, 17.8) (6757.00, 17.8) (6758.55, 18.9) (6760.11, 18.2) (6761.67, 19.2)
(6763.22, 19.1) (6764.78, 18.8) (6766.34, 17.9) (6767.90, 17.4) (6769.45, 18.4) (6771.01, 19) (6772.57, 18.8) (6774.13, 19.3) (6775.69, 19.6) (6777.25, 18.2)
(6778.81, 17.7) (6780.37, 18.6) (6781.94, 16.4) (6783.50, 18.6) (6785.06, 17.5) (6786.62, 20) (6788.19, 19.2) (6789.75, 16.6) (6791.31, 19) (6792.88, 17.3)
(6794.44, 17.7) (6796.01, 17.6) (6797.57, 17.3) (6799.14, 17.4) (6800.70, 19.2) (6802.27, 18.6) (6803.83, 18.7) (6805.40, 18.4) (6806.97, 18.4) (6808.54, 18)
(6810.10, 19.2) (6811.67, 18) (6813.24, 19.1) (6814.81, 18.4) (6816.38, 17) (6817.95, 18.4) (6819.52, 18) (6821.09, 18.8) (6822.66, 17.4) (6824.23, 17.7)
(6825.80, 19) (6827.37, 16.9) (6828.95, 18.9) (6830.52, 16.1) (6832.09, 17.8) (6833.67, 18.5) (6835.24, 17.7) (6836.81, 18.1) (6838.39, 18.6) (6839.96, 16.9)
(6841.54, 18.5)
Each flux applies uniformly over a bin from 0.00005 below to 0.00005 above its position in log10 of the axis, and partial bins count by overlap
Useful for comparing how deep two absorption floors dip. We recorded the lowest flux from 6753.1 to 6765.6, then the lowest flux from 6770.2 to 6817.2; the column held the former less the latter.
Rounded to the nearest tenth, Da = 1.4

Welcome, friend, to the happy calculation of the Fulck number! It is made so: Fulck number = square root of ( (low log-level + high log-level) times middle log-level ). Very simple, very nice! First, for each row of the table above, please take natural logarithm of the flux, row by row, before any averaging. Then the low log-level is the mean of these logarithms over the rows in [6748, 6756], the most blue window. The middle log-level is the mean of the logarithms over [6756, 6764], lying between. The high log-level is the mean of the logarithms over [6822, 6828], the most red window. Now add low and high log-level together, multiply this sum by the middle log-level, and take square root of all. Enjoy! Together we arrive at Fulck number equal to 4.10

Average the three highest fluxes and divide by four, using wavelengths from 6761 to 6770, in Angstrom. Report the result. 4.76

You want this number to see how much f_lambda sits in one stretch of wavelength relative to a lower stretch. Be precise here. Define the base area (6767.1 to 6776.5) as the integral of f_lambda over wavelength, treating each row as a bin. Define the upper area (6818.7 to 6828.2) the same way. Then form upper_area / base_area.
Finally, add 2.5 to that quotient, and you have 3.47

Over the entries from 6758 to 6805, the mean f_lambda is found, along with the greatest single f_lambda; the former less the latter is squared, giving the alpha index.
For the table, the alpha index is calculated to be 2.8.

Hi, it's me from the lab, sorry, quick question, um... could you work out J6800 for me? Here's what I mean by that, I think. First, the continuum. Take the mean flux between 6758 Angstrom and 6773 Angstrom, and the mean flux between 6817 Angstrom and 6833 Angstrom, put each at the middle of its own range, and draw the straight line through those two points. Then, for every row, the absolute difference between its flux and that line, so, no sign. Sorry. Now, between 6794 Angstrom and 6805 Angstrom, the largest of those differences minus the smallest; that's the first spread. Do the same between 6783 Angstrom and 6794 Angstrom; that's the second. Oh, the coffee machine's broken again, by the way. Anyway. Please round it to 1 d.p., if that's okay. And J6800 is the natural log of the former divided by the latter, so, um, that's -0.9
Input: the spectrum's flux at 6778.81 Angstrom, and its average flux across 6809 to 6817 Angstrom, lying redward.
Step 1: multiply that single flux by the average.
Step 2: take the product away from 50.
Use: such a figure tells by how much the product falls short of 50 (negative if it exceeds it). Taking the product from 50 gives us -275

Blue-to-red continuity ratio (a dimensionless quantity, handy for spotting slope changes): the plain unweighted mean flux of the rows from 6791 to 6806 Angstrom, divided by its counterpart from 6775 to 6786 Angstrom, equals 1.00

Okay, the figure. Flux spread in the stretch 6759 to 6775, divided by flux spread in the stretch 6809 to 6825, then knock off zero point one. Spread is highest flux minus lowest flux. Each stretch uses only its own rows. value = 0.76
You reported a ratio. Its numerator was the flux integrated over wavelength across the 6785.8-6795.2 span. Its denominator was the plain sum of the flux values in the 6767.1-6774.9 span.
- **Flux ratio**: 1.85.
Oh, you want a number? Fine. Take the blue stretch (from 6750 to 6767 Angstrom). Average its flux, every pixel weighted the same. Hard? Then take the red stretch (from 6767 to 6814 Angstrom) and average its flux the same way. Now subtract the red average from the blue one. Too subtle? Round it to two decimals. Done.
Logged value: -0.09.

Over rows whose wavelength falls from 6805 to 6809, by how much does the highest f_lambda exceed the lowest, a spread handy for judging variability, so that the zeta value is 0.40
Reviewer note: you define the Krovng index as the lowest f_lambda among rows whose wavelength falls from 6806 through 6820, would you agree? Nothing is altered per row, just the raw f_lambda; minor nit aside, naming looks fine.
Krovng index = 17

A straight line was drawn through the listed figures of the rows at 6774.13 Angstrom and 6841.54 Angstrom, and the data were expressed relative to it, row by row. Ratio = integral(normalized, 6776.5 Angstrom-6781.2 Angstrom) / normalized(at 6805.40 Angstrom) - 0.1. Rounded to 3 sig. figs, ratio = 4.45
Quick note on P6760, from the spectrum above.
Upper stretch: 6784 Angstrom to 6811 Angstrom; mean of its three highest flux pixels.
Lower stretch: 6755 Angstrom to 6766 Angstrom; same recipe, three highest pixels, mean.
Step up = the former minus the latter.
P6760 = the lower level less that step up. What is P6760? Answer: 18.7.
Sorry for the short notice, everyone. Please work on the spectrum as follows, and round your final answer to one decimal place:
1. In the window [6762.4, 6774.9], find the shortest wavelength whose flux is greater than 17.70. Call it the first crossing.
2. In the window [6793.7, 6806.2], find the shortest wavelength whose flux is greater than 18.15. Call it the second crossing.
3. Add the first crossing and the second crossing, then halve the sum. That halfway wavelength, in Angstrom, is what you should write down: 6782.0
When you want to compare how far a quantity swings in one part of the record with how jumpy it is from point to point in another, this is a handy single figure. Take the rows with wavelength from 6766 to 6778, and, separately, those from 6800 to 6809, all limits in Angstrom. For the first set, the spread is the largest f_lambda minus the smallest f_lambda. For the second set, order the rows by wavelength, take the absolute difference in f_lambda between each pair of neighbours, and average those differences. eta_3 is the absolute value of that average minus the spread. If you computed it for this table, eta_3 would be 1.9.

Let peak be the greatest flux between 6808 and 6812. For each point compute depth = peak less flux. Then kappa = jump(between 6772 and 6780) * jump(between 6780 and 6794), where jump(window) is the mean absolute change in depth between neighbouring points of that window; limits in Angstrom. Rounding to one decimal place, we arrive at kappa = 1.3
